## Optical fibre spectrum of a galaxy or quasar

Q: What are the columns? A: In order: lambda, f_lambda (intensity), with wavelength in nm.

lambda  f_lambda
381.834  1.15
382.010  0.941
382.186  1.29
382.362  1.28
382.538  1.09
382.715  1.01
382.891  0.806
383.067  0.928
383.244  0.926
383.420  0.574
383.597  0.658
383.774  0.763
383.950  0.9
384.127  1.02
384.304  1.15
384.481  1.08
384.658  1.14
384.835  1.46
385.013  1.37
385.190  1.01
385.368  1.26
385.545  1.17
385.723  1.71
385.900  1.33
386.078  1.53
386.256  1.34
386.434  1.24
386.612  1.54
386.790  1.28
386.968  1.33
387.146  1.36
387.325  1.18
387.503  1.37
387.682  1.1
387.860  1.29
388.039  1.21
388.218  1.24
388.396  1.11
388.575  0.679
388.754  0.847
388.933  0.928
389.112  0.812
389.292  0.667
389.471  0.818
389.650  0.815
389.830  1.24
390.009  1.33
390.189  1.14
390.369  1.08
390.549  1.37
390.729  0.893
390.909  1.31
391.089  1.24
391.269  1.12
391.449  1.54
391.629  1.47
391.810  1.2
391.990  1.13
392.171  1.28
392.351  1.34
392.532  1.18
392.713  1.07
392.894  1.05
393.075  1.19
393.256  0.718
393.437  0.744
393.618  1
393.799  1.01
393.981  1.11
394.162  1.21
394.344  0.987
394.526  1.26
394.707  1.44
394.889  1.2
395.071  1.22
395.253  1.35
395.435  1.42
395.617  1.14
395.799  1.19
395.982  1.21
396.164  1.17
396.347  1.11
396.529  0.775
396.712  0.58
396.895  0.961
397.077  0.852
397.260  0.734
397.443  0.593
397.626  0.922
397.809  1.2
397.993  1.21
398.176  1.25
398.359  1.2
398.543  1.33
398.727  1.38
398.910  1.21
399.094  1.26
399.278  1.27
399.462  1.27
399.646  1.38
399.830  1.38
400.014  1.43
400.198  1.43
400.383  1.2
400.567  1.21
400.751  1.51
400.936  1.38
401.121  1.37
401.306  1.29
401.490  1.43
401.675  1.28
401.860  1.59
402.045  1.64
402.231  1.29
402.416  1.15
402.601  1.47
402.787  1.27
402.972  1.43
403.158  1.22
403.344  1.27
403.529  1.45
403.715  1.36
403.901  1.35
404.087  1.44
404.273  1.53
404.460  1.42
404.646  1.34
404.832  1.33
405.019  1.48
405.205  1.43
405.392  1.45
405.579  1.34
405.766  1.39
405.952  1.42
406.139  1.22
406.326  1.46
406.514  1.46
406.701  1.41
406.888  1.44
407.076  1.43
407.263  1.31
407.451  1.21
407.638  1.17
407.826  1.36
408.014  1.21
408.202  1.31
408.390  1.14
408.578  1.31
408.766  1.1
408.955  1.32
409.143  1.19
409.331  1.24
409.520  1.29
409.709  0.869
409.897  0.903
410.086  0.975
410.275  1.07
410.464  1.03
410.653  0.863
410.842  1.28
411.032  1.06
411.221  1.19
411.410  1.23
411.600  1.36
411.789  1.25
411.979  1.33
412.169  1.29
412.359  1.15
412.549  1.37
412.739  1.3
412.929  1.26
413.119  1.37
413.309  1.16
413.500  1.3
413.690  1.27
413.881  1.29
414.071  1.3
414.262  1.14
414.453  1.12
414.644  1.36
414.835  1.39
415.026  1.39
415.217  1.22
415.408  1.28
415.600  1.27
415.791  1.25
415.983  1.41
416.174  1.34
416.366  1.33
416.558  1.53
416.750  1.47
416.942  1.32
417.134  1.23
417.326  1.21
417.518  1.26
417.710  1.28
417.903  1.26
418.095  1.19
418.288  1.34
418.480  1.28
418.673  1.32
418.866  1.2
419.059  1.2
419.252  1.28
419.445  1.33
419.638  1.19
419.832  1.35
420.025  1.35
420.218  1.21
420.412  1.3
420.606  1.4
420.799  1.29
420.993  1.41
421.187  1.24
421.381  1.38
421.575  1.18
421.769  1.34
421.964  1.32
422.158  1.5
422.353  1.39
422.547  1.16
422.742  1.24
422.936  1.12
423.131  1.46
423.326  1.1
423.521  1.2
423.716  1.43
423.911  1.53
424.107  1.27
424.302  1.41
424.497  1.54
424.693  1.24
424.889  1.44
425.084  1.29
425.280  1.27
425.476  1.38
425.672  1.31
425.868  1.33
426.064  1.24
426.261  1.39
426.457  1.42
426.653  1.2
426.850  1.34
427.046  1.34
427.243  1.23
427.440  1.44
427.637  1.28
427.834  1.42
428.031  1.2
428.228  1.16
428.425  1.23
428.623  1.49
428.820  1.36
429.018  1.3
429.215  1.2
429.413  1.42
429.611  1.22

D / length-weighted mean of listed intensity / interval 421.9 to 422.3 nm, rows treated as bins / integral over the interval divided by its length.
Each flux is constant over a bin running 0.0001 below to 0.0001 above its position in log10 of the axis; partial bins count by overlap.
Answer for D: 1.41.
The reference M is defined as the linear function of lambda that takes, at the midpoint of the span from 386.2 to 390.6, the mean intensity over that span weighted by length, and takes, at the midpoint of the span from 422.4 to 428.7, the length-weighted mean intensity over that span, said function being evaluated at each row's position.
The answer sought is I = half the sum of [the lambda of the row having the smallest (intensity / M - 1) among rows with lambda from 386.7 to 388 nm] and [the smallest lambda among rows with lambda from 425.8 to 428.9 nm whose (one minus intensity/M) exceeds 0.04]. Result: 406.87 nm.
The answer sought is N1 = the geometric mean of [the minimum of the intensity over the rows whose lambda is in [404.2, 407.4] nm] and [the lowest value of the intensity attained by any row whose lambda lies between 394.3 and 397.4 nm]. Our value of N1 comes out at 0.84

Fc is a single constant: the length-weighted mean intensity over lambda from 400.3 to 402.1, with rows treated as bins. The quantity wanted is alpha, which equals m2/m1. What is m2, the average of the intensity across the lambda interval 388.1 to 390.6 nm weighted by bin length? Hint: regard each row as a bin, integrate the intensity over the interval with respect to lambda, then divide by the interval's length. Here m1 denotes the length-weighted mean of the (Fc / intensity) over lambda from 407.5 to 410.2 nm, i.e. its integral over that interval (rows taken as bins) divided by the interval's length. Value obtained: 0.83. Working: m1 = 1.2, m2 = 1.00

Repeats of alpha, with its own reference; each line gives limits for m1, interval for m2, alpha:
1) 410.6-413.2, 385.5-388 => 1.19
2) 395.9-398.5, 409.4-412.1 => 0.75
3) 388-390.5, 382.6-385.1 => 0.67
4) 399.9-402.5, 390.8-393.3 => 1.18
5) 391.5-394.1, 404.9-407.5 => 1.08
